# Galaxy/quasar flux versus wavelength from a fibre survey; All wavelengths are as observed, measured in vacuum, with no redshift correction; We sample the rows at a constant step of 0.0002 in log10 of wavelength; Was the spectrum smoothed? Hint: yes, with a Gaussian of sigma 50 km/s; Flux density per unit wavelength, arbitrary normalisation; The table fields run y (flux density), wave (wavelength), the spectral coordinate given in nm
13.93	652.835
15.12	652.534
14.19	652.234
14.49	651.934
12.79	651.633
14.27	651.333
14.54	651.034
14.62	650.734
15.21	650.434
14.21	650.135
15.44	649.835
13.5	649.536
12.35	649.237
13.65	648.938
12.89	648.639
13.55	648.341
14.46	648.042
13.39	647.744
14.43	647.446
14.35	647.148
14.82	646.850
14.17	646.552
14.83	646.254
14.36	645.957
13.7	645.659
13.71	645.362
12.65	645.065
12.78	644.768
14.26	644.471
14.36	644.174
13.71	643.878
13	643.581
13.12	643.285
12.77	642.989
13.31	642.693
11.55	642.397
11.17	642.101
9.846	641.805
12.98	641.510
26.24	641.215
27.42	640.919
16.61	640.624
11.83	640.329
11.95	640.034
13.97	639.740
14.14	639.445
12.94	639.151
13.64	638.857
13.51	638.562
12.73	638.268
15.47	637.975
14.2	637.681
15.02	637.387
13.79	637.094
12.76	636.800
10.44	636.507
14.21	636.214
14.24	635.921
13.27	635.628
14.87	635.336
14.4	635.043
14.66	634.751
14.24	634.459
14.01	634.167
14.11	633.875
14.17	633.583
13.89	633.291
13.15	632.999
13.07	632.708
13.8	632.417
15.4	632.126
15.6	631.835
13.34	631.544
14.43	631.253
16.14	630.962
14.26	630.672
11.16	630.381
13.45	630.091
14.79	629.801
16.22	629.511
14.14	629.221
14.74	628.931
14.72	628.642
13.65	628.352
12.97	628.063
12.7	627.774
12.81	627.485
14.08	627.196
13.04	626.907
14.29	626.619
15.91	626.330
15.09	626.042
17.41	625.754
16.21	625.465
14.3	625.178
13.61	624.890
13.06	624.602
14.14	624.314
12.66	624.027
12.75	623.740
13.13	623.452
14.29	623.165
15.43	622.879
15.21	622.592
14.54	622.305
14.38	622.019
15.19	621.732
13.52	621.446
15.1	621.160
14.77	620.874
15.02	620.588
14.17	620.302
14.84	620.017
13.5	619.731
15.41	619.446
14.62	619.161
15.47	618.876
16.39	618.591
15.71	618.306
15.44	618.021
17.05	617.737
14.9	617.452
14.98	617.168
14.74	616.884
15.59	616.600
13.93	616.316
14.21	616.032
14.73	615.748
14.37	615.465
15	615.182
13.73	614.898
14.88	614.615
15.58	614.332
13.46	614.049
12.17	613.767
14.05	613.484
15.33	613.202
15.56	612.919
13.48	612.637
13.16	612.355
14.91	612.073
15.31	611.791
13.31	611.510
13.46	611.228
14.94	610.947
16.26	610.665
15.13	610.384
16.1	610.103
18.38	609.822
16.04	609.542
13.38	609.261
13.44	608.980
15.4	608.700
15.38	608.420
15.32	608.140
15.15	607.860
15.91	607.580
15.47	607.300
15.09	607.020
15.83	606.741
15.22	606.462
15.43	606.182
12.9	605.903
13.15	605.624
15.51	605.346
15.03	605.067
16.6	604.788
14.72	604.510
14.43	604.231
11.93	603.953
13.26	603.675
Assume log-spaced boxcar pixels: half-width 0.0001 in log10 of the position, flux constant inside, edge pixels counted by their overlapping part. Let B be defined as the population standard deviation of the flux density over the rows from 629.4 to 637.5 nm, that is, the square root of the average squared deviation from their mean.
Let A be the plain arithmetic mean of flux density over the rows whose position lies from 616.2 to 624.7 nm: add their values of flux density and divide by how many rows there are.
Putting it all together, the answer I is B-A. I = -13.4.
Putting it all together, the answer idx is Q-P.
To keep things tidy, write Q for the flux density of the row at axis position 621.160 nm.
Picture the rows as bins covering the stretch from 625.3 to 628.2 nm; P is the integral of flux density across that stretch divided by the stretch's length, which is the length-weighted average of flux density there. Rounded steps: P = 14.46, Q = 15.1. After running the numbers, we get 0.6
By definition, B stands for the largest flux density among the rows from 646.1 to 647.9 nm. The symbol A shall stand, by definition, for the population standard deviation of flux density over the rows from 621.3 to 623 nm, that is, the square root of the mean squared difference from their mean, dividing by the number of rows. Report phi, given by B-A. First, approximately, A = 0.65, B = 14.83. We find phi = 14.2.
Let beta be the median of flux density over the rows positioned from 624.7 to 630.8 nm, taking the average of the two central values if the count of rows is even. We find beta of 14.3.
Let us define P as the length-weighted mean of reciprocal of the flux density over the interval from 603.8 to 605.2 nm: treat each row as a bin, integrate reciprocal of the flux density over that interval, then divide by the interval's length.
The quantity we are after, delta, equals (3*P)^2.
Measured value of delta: 0.0436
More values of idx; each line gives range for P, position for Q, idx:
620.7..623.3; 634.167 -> -0.7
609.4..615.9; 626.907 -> -1.7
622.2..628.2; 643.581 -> -1.2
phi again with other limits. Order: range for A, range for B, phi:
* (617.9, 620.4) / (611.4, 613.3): 14.7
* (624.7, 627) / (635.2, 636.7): 13.5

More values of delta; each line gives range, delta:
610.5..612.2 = 0.0420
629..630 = 0.0406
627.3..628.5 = 0.0528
